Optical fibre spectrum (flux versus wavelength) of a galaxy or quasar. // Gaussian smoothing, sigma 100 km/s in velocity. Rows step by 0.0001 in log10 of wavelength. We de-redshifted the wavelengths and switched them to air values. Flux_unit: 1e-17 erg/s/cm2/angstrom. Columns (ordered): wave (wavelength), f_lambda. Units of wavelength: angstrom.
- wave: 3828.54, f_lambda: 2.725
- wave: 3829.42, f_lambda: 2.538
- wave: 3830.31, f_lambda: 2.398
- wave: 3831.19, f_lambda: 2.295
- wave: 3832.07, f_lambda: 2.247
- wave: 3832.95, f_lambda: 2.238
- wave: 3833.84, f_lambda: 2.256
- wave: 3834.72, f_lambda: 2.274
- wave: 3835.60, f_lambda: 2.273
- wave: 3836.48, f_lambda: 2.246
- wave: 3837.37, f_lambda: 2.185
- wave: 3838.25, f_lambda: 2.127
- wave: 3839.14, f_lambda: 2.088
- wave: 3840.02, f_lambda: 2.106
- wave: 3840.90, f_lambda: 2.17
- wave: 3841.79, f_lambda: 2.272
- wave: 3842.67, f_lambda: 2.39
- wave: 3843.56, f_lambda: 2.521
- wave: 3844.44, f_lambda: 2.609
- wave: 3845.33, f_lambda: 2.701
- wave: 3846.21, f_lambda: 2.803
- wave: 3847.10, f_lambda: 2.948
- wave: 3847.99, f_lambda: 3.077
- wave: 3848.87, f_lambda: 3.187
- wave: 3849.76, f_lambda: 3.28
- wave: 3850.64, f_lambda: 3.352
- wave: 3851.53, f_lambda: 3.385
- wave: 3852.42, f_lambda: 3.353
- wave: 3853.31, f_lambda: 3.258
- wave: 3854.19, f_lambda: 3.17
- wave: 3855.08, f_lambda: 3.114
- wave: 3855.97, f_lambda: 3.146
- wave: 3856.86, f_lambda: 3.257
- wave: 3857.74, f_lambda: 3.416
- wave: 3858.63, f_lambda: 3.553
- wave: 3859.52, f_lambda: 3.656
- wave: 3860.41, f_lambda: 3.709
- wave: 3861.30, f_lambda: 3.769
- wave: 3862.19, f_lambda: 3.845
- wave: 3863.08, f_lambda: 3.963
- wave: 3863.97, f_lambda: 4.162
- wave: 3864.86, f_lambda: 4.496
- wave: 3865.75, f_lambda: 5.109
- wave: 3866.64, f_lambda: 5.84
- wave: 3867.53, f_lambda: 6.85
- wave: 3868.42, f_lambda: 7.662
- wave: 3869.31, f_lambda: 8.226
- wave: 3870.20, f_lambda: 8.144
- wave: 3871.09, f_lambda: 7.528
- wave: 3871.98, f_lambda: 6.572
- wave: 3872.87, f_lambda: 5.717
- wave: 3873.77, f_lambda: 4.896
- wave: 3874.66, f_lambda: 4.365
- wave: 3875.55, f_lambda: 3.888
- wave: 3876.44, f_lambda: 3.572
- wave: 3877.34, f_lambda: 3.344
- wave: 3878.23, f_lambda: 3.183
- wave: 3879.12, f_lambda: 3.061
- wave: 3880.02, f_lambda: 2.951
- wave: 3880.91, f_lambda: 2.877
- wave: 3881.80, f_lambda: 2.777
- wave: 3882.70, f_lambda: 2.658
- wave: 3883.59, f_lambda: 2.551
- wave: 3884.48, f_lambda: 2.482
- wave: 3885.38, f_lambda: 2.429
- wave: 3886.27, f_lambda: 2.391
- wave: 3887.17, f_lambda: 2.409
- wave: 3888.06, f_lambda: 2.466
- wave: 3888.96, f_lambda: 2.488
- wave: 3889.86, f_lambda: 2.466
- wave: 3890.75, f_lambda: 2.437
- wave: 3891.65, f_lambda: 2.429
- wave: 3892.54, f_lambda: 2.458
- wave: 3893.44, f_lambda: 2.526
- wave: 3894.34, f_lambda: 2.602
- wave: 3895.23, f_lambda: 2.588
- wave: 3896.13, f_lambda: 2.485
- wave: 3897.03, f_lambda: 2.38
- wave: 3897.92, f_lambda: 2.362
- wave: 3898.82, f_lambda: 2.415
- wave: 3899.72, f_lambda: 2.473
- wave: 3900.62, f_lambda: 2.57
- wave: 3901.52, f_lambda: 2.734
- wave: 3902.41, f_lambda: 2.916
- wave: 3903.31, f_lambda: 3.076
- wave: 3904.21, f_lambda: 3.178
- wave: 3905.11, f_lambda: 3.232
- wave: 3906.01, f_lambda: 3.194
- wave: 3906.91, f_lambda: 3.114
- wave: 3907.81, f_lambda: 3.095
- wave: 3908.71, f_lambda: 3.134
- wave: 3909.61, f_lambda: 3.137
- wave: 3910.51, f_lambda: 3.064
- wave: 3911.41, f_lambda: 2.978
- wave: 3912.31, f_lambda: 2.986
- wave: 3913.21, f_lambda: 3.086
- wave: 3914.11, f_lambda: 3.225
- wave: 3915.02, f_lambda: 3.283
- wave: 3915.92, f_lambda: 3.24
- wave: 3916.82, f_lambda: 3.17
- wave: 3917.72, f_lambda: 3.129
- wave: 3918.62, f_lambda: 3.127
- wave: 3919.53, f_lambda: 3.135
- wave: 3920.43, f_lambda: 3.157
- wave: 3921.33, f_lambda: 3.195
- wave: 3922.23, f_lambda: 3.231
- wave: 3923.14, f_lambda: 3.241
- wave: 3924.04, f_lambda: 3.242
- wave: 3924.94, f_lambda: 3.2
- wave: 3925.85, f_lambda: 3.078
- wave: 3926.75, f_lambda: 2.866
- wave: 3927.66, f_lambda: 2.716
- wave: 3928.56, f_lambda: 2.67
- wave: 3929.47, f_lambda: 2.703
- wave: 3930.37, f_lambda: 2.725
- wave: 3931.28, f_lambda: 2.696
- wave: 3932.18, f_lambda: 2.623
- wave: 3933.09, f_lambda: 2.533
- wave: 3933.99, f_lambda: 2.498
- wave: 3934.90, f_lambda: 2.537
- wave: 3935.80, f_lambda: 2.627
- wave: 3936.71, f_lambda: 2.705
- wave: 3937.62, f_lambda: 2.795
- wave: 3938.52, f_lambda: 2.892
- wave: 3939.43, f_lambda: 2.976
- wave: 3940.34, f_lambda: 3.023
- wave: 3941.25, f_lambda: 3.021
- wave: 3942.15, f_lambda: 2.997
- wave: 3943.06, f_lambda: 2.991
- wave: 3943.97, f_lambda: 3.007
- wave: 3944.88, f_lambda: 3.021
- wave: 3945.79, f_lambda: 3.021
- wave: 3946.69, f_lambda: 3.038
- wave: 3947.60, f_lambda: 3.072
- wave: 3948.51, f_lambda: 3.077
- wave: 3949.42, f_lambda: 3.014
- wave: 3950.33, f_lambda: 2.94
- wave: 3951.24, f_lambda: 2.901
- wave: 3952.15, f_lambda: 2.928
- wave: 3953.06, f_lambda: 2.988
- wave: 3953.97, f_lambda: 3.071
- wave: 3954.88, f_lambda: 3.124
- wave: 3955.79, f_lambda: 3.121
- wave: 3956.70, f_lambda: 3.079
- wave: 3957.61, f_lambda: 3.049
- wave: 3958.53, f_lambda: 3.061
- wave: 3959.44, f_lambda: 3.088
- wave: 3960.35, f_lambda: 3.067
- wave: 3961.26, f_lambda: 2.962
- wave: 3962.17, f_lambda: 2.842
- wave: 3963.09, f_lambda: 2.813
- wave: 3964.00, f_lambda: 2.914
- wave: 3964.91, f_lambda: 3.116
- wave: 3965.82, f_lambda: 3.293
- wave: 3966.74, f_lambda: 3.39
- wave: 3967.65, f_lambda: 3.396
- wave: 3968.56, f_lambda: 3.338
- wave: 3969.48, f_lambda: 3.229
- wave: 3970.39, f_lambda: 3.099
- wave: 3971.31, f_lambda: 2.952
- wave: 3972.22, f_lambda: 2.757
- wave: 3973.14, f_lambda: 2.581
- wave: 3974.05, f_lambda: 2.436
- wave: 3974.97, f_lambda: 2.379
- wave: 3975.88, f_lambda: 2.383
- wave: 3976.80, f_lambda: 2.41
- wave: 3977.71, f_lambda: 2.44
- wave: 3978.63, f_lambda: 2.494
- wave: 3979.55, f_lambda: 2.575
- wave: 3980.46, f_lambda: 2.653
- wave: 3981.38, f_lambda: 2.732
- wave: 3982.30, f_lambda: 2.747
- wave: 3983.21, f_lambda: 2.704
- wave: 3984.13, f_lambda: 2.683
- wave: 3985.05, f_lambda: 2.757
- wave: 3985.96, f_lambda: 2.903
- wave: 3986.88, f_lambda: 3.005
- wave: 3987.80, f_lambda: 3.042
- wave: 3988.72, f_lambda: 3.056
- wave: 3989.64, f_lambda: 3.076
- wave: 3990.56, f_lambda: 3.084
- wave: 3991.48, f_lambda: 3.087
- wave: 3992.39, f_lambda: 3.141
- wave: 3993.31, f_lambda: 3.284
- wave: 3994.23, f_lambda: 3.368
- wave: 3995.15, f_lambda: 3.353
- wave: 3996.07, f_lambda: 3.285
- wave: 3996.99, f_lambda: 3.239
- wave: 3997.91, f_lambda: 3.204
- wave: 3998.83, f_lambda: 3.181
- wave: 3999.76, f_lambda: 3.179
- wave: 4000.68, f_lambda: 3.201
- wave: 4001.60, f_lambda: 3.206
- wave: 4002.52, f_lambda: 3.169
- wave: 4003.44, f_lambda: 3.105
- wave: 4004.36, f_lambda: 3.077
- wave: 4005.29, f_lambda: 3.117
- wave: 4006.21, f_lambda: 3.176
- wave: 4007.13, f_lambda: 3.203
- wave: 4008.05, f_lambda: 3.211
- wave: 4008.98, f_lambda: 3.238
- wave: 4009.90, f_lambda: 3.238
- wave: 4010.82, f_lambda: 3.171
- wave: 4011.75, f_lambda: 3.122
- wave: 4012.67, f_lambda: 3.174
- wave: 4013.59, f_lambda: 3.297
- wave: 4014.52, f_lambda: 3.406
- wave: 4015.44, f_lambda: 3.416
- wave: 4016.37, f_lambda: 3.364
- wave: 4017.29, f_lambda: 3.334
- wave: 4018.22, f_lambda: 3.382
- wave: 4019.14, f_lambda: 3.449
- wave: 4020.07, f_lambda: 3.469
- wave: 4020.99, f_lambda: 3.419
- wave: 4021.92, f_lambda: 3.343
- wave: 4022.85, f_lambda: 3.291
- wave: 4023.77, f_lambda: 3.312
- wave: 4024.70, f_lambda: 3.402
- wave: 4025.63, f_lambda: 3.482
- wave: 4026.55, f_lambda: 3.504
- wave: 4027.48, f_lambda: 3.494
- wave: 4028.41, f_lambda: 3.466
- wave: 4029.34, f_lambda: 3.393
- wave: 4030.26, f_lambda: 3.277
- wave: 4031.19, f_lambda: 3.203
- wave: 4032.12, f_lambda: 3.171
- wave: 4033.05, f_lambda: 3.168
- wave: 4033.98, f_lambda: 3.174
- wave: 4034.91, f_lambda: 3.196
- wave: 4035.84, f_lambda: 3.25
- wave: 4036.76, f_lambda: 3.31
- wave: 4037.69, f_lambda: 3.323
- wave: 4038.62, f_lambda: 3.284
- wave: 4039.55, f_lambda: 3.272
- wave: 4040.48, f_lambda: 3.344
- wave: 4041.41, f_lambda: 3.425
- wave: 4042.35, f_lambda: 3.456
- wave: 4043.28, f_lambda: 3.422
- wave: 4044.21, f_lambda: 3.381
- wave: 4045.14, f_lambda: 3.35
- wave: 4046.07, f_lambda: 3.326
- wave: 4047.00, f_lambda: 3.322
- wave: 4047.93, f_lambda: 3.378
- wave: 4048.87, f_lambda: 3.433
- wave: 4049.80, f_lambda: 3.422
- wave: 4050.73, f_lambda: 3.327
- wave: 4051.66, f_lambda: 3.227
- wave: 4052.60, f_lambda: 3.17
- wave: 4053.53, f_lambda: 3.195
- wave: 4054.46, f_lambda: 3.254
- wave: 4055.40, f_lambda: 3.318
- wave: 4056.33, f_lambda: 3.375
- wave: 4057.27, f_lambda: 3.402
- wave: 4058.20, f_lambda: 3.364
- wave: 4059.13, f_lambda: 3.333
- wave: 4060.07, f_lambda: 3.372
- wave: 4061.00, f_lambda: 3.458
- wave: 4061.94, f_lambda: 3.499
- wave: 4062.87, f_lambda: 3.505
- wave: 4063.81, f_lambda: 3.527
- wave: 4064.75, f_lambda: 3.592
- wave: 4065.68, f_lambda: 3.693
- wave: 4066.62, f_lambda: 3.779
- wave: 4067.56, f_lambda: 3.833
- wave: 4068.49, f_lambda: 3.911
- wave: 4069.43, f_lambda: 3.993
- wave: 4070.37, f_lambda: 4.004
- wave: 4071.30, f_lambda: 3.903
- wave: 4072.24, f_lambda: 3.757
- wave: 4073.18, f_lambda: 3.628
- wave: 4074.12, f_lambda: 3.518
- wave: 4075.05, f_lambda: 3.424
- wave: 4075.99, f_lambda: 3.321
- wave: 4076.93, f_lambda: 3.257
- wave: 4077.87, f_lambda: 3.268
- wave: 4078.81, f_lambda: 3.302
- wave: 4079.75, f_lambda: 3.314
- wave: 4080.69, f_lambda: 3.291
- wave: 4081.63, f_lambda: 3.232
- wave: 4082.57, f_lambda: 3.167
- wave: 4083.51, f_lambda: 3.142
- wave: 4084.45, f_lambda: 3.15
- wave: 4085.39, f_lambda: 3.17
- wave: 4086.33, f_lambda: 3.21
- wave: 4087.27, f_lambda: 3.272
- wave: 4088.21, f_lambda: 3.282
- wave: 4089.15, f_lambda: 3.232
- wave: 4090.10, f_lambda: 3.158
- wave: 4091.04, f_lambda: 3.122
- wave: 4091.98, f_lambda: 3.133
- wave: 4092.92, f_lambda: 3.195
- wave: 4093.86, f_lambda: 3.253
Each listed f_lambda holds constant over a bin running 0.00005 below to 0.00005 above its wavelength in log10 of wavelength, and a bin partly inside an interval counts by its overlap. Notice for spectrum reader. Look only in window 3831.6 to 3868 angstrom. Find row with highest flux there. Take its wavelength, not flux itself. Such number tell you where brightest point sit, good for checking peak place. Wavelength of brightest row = 3867.53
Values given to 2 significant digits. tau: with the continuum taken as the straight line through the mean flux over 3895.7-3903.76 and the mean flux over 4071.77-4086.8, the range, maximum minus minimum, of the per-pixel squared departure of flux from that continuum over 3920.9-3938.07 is 0.30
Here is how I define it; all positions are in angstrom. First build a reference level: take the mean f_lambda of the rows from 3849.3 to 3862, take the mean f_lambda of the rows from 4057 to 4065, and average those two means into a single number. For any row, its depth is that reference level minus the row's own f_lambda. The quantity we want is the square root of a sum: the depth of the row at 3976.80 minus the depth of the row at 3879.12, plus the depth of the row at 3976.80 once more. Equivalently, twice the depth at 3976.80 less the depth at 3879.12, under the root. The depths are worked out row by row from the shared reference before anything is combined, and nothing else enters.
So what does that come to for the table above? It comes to 1.3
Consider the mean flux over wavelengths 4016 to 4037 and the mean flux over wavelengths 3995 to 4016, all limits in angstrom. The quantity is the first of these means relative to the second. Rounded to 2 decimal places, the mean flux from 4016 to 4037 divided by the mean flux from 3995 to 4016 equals 1.04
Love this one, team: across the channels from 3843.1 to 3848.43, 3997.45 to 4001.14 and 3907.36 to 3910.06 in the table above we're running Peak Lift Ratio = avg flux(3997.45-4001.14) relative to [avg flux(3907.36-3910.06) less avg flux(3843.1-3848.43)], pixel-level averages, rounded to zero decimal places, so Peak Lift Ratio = 9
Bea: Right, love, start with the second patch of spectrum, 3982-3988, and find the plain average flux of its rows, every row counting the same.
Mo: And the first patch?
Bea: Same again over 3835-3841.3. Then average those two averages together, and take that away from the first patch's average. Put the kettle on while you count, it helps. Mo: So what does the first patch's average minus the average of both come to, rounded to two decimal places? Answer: -0.33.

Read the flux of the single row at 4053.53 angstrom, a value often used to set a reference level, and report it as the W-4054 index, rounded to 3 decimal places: 3.195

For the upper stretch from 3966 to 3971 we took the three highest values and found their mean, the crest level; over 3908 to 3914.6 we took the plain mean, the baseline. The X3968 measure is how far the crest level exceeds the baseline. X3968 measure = 0.29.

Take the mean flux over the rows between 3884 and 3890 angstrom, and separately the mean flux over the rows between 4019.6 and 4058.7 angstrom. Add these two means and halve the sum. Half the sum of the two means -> 2.89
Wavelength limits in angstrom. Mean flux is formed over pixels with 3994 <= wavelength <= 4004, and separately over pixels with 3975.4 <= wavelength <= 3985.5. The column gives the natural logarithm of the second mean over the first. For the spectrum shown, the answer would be -0.22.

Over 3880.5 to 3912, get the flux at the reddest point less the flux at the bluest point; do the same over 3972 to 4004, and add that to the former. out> 0.45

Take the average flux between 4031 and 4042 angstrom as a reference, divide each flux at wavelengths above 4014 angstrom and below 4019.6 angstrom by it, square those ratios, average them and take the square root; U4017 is 1.04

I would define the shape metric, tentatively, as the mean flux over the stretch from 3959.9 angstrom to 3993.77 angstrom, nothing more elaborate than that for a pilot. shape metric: 2.9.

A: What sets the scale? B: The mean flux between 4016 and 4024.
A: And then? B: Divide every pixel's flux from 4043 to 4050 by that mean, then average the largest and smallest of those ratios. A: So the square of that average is 1.00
